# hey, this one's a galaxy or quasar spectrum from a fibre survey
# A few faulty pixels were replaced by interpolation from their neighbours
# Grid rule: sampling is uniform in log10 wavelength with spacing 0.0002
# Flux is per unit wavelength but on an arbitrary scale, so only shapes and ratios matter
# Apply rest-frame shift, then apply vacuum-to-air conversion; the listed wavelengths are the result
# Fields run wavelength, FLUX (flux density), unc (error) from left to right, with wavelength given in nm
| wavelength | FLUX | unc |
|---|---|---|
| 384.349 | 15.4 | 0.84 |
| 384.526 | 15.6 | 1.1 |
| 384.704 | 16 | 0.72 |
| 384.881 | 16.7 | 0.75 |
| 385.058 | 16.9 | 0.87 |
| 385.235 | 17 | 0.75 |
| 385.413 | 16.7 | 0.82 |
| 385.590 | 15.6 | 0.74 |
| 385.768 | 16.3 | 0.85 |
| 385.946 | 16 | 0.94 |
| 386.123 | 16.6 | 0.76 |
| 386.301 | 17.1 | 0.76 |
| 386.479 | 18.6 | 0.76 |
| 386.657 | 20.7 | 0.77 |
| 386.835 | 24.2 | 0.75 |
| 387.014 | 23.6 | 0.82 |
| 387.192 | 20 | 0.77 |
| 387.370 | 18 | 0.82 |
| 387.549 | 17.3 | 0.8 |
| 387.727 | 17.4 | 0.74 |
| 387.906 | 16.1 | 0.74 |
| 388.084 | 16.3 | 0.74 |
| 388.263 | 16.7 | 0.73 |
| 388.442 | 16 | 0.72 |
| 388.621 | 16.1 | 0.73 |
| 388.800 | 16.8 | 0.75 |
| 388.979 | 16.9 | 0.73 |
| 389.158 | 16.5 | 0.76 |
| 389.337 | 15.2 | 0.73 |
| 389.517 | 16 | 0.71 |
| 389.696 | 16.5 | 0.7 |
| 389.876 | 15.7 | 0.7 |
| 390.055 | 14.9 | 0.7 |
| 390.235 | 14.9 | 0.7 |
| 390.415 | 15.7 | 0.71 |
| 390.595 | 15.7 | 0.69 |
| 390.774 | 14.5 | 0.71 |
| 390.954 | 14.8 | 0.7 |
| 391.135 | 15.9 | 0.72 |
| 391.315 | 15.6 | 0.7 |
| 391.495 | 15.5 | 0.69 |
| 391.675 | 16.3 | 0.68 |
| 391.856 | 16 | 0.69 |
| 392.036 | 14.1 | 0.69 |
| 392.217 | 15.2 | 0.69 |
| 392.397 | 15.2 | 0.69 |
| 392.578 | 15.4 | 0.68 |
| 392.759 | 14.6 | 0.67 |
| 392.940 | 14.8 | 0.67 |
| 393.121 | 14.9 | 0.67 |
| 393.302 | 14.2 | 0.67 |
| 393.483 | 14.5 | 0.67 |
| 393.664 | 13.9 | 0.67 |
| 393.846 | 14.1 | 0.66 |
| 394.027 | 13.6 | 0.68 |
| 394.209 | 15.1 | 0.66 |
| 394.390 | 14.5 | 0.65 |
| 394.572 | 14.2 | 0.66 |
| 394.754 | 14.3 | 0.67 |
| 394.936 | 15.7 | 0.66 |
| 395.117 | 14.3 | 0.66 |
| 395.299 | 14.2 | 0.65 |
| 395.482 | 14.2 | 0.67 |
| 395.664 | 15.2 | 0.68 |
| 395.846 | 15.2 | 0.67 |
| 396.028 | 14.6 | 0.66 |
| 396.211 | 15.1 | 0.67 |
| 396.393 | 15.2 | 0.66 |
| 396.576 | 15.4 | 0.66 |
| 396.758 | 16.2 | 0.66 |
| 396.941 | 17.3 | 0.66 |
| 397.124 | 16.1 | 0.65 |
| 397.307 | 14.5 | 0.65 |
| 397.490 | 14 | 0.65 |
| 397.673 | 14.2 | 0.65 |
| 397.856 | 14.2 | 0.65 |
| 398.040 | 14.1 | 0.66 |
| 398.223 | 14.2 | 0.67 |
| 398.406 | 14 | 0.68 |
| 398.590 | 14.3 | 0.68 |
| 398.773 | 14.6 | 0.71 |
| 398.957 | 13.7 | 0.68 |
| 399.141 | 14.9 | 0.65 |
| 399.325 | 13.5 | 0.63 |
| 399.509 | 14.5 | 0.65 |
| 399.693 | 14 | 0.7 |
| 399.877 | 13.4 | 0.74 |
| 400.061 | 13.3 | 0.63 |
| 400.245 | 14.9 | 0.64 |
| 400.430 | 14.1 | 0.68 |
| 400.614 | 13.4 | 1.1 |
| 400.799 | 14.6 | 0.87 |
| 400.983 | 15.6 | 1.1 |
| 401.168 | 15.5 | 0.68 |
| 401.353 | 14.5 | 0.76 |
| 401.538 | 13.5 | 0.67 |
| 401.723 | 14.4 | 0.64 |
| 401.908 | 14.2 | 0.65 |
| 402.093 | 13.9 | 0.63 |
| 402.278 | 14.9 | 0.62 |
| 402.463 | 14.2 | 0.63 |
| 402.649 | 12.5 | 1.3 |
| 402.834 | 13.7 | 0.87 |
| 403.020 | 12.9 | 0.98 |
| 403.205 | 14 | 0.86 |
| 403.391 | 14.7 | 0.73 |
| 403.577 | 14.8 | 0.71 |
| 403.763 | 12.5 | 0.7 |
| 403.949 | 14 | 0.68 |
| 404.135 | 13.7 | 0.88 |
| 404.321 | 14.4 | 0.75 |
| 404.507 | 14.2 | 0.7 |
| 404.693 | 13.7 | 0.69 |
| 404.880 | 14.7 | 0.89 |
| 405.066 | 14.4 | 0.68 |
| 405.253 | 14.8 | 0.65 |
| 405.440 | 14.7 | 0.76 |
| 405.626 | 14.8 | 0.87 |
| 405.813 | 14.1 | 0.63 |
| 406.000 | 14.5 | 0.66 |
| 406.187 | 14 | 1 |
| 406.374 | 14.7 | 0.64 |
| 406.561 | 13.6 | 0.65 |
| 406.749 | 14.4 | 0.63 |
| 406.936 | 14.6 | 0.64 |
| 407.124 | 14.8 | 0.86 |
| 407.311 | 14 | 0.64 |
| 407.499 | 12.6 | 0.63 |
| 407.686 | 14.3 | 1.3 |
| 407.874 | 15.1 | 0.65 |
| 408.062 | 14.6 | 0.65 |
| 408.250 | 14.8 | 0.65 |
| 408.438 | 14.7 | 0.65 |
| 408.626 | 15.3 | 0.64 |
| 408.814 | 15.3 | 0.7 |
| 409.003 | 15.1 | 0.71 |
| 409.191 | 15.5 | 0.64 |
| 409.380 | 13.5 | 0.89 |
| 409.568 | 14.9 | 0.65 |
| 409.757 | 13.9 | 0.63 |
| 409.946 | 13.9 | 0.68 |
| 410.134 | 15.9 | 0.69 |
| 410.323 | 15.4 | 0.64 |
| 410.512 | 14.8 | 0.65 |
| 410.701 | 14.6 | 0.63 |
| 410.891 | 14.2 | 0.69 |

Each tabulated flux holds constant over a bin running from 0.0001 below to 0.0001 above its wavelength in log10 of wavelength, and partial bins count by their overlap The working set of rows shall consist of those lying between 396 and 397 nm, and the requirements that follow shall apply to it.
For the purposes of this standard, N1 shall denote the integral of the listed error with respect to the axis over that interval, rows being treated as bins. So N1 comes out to 0.662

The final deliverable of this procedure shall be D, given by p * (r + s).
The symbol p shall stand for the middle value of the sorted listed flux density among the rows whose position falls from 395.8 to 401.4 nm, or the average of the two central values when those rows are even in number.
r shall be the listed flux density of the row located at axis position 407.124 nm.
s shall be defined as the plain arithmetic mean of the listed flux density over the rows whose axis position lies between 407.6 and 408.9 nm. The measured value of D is 430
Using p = 14.50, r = 14.8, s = 14.87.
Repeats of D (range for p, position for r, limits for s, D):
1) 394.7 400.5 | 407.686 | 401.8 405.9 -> 406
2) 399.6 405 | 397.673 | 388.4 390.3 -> 425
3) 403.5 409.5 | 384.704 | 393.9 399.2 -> 447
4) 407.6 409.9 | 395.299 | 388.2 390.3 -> 449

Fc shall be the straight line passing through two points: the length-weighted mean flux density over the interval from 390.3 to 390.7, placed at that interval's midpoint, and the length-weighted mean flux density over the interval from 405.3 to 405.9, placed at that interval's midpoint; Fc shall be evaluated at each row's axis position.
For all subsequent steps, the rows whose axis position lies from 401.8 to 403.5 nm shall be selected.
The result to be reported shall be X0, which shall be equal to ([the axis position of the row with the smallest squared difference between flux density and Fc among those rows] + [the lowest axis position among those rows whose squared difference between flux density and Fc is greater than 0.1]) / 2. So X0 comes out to 402.65 nm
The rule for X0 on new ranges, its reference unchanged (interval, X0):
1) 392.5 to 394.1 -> 392.67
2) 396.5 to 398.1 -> 396.67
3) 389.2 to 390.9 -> 389.61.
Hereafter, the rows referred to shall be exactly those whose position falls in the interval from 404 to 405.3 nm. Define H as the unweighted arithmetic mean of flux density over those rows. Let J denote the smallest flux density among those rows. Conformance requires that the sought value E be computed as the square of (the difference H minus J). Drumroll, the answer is 0.3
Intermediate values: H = 14.3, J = 13.7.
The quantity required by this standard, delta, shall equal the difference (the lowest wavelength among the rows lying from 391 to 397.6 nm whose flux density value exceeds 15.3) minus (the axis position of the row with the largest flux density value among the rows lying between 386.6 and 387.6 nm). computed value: 4.30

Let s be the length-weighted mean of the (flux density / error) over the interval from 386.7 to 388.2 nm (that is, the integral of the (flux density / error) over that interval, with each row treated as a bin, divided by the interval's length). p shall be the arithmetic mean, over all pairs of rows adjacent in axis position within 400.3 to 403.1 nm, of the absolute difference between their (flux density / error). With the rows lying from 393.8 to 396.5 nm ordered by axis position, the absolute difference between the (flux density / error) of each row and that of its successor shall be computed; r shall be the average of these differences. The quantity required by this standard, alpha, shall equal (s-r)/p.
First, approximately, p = 4.1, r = 1.0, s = 25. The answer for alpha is 5.8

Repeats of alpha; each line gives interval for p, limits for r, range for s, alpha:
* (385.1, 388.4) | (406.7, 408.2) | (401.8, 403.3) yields 6.0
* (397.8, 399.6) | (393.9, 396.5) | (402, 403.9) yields 20.1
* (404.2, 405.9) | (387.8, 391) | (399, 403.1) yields 6.7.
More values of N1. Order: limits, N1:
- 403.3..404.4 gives 0.816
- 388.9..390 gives 0.793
